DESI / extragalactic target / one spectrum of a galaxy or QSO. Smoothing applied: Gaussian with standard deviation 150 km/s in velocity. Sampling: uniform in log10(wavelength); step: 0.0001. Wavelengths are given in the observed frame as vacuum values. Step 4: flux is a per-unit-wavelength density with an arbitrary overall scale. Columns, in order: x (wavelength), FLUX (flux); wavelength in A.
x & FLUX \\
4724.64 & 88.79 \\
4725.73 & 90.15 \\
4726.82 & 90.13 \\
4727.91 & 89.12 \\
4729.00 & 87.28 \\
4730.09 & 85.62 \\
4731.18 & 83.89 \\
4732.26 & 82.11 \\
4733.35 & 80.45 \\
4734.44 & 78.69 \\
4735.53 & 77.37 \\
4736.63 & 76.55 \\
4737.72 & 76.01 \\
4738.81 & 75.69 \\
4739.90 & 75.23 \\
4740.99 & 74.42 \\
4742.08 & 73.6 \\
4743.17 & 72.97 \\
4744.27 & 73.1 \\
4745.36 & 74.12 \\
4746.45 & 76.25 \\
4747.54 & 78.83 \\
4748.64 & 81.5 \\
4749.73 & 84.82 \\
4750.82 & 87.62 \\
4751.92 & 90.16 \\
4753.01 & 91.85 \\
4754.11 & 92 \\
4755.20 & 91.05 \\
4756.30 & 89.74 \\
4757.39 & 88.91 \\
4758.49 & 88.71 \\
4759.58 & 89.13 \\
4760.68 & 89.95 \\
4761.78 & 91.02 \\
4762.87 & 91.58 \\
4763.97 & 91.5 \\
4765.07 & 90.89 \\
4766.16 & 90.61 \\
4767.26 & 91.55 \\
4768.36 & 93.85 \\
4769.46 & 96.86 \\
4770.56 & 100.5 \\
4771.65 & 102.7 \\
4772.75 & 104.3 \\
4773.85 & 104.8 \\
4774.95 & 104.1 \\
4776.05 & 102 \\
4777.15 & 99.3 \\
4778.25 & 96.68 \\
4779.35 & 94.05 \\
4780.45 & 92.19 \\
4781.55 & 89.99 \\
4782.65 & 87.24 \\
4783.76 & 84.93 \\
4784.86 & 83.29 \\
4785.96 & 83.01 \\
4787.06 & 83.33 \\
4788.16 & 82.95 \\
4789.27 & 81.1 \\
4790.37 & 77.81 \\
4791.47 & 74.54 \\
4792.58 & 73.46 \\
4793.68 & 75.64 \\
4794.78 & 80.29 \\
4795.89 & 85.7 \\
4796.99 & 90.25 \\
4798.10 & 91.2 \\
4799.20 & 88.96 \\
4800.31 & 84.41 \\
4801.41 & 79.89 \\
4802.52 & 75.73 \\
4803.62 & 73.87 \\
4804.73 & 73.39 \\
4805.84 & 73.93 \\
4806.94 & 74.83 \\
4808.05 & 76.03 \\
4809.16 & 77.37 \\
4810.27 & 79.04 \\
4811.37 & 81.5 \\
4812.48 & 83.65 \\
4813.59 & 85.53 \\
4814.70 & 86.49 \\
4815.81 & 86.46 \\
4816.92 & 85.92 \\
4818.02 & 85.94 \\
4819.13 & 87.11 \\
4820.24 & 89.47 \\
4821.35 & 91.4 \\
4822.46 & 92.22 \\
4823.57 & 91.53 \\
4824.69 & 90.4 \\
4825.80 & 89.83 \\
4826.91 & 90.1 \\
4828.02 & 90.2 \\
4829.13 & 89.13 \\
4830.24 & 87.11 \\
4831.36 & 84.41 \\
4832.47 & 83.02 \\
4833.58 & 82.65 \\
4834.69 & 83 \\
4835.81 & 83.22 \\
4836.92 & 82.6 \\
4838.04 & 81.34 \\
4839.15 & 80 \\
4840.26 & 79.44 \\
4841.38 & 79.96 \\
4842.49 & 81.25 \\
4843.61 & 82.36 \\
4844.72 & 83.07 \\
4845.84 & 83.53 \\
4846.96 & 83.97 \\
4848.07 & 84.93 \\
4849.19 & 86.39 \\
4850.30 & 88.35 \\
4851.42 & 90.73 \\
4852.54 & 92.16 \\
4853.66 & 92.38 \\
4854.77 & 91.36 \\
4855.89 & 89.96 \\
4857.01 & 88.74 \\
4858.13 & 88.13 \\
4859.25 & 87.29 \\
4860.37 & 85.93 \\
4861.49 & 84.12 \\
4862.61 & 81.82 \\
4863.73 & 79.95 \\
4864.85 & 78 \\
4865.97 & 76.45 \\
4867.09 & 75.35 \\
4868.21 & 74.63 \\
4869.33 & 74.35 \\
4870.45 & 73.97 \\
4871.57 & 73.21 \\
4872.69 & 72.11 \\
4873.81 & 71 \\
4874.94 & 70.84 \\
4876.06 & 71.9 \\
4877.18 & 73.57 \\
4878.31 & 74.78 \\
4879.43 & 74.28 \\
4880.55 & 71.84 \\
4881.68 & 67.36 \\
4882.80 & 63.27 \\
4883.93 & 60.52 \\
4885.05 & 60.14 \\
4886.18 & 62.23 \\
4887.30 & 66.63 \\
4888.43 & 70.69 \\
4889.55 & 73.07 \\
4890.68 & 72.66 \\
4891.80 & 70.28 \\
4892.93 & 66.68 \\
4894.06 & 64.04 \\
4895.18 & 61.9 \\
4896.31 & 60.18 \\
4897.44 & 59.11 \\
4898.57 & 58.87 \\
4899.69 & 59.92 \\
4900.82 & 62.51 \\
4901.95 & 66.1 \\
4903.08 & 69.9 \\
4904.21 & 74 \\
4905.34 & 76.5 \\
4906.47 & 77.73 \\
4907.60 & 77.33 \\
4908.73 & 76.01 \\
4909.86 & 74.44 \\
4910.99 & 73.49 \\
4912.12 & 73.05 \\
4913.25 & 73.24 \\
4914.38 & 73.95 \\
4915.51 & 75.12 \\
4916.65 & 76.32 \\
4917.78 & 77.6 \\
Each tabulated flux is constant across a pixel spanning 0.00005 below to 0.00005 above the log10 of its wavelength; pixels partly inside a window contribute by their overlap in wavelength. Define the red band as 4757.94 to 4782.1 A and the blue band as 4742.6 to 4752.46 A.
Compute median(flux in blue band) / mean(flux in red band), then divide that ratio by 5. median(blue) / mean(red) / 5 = 0.165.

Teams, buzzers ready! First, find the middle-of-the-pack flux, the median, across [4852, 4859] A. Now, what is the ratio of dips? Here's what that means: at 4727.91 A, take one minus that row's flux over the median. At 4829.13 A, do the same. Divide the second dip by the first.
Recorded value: 1.0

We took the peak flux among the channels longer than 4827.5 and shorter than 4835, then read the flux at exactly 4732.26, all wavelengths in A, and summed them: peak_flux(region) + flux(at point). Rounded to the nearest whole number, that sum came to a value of 172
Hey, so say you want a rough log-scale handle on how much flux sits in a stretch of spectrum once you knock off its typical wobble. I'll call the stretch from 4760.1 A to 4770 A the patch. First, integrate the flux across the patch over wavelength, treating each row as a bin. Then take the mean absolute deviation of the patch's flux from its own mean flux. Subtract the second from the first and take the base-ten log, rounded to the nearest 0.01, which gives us 2.96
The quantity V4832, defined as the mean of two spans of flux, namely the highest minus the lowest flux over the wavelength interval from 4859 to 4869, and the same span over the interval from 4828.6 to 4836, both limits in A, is 9.6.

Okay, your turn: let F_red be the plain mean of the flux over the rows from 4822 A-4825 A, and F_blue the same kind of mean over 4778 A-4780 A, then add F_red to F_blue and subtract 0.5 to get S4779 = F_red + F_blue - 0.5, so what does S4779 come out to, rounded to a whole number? 186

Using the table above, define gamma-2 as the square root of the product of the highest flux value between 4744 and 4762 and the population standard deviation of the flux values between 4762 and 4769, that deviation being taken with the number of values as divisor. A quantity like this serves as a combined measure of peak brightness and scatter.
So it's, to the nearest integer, 10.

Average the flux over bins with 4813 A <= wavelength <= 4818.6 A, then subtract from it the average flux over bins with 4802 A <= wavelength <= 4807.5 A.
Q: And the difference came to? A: 12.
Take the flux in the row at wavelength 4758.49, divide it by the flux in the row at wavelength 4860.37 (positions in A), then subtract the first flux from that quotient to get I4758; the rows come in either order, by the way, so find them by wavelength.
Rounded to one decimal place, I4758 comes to -87.7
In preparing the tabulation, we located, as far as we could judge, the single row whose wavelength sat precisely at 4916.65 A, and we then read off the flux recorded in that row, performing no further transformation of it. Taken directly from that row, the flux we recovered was 76.32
